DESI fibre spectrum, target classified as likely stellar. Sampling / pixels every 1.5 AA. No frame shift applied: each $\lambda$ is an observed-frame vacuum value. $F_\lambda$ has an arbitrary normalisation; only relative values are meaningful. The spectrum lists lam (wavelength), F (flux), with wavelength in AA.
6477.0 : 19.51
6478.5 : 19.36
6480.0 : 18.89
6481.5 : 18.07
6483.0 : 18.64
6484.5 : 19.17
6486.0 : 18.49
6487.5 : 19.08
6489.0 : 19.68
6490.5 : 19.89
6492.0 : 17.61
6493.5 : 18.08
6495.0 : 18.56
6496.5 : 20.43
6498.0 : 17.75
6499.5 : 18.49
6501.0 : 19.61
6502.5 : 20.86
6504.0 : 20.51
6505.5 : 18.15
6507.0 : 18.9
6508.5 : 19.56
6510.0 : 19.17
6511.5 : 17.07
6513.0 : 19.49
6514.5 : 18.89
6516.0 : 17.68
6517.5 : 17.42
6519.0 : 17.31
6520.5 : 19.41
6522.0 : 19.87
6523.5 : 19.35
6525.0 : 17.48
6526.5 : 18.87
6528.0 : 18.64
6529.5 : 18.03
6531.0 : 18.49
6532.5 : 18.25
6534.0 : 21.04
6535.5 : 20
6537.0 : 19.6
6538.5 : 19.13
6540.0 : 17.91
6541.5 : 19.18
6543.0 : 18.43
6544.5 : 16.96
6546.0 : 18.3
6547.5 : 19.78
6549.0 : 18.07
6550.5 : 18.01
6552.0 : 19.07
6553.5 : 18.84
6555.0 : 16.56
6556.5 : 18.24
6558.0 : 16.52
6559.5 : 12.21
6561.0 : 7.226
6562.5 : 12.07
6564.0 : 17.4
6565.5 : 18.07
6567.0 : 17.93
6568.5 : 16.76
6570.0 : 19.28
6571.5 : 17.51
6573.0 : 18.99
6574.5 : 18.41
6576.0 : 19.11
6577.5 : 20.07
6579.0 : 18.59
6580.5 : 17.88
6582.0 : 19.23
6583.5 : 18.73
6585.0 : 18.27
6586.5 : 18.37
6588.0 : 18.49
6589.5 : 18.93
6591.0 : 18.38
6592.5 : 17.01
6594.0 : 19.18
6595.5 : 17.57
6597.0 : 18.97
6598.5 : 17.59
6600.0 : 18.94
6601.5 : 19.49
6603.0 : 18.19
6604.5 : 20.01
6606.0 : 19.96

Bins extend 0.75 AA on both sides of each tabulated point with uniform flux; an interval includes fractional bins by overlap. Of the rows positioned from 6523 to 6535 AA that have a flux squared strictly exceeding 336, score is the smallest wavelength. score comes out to 6523.5 AA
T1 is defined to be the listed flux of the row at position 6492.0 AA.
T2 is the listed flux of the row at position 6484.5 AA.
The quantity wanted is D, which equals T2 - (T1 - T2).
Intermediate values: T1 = 17.61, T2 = 19.17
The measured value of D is 20.7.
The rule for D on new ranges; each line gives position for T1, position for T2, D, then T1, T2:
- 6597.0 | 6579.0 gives 18.2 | 18.97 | 18.59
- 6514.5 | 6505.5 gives 17.4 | 18.89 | 18.15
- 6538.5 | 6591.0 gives 17.6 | 19.13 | 18.38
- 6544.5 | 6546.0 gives 19.6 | 16.96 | 18.3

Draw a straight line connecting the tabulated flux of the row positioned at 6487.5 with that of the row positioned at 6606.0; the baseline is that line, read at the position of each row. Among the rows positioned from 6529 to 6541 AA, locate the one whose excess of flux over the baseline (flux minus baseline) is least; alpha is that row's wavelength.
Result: 6540.0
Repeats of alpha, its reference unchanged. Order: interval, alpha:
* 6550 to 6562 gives 6561.0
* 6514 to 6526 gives 6519.0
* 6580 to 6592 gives 6580.5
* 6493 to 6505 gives 6498.0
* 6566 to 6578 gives 6568.5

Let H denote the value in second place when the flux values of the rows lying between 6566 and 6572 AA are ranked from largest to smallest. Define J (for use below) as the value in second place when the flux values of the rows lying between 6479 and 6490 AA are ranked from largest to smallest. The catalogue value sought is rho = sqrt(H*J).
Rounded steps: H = 17.93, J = 19.17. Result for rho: 18.5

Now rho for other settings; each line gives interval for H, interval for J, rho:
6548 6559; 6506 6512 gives 19.0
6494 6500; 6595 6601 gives 18.7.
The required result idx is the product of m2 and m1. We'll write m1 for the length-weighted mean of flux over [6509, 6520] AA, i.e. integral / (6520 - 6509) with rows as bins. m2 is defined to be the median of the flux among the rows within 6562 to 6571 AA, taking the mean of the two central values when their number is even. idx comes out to 322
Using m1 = 18.2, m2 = 17.7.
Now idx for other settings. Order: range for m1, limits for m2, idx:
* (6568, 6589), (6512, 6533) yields 345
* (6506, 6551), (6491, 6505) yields 347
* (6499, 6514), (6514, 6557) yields 355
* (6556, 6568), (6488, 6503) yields 285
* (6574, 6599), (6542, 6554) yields 340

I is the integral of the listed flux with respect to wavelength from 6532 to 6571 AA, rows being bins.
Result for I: 682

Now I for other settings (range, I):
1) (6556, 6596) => 697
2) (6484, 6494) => 189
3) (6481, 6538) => 1077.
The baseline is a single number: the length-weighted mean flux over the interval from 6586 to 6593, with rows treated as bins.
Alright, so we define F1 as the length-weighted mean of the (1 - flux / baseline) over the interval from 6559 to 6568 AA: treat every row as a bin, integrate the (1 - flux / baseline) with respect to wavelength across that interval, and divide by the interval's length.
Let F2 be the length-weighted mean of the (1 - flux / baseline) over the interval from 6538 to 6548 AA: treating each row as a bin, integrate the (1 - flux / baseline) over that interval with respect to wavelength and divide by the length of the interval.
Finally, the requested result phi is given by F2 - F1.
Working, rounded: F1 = 0.219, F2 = -0.01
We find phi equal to -0.230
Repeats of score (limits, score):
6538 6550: 6538.5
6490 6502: 6490.5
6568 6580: 6570.0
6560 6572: 6570.0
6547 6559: 6547.5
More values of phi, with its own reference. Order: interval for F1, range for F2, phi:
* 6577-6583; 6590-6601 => 0.033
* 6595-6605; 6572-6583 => -0.010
